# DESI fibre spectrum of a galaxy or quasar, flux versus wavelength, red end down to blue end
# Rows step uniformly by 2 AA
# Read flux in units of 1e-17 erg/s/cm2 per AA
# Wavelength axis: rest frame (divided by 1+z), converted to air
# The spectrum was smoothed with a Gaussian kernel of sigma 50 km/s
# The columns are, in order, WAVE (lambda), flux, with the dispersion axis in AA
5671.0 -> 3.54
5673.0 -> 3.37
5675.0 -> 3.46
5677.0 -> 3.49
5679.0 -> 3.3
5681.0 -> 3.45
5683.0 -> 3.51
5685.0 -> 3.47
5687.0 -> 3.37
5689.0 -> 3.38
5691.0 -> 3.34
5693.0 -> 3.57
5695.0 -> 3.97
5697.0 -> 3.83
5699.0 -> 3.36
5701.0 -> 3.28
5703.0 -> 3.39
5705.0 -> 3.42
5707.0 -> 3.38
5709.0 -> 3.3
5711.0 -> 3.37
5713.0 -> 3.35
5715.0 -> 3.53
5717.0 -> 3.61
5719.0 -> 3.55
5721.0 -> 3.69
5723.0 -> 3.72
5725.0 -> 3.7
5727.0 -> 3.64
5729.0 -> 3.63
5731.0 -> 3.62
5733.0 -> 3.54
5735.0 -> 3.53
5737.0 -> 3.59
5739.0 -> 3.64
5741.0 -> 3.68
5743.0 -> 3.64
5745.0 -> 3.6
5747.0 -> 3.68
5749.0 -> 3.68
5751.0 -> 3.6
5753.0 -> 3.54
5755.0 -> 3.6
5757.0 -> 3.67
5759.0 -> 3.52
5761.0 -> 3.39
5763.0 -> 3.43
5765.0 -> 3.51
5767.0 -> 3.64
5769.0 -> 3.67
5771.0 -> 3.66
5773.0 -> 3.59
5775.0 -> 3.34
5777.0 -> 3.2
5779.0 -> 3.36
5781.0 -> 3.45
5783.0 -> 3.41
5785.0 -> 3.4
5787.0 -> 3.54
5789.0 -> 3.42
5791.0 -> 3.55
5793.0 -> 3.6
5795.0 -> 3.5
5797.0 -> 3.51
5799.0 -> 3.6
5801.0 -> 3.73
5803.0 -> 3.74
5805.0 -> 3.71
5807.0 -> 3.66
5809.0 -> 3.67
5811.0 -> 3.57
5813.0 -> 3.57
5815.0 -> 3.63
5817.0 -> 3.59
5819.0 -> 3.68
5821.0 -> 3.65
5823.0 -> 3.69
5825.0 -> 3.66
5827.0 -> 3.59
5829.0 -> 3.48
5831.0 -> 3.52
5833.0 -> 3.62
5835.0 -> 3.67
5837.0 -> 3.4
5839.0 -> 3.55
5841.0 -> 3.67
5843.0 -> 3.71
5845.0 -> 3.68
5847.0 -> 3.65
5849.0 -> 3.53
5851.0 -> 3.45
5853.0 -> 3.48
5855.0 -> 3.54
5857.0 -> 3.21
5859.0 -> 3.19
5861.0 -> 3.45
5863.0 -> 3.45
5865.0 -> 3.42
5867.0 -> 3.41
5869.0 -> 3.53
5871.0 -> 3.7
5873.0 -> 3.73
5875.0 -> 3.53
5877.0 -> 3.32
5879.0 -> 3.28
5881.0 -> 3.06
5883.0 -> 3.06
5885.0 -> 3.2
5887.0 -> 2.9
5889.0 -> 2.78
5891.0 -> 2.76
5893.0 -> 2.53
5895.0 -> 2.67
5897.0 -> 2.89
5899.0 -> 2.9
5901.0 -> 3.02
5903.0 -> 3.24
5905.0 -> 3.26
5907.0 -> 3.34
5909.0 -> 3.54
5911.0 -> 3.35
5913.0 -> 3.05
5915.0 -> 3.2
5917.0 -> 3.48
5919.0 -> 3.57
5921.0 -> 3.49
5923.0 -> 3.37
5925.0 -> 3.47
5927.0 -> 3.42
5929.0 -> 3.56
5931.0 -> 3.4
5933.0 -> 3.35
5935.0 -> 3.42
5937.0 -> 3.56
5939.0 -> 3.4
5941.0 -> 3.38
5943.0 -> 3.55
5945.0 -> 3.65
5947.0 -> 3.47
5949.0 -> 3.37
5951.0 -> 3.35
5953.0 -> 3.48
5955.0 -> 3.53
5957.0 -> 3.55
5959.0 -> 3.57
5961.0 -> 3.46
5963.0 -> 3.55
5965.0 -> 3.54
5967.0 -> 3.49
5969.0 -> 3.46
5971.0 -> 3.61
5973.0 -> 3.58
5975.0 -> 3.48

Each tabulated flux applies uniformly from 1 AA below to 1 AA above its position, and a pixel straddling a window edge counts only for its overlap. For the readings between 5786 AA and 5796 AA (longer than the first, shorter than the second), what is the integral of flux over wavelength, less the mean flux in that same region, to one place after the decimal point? 31.7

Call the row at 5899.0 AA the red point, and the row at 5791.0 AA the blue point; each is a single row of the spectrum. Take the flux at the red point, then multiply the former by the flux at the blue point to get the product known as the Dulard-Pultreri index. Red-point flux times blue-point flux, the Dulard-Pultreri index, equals 10.3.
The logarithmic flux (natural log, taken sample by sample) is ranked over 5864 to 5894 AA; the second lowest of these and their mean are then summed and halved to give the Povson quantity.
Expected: 1.09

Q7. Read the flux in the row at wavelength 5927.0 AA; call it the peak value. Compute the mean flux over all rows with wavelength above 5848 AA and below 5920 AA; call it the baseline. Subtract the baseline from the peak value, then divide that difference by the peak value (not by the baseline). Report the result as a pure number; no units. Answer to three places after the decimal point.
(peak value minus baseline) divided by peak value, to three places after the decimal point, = 0.050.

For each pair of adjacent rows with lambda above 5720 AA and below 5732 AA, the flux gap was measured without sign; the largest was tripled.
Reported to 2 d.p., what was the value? 0.18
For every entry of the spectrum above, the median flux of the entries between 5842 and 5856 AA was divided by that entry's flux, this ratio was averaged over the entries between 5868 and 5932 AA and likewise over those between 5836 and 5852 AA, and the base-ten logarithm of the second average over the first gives -0.047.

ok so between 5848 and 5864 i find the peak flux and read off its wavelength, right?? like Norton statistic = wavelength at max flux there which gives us 5855.0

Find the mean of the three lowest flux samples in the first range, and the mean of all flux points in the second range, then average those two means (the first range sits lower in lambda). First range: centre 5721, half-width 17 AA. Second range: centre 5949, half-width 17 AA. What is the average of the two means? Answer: 3.41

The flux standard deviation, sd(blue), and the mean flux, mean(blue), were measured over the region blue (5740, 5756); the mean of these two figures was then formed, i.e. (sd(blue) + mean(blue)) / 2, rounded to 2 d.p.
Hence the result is 1.84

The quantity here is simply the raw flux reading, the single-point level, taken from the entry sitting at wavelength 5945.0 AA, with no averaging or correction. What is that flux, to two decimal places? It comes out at 3.65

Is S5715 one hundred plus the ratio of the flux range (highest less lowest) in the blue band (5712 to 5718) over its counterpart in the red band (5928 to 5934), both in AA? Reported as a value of 101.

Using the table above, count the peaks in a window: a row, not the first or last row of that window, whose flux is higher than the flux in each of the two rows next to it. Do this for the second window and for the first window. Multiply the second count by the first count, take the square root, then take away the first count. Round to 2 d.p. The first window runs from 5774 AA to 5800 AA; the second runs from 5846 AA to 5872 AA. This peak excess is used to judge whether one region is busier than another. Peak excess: -1.27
